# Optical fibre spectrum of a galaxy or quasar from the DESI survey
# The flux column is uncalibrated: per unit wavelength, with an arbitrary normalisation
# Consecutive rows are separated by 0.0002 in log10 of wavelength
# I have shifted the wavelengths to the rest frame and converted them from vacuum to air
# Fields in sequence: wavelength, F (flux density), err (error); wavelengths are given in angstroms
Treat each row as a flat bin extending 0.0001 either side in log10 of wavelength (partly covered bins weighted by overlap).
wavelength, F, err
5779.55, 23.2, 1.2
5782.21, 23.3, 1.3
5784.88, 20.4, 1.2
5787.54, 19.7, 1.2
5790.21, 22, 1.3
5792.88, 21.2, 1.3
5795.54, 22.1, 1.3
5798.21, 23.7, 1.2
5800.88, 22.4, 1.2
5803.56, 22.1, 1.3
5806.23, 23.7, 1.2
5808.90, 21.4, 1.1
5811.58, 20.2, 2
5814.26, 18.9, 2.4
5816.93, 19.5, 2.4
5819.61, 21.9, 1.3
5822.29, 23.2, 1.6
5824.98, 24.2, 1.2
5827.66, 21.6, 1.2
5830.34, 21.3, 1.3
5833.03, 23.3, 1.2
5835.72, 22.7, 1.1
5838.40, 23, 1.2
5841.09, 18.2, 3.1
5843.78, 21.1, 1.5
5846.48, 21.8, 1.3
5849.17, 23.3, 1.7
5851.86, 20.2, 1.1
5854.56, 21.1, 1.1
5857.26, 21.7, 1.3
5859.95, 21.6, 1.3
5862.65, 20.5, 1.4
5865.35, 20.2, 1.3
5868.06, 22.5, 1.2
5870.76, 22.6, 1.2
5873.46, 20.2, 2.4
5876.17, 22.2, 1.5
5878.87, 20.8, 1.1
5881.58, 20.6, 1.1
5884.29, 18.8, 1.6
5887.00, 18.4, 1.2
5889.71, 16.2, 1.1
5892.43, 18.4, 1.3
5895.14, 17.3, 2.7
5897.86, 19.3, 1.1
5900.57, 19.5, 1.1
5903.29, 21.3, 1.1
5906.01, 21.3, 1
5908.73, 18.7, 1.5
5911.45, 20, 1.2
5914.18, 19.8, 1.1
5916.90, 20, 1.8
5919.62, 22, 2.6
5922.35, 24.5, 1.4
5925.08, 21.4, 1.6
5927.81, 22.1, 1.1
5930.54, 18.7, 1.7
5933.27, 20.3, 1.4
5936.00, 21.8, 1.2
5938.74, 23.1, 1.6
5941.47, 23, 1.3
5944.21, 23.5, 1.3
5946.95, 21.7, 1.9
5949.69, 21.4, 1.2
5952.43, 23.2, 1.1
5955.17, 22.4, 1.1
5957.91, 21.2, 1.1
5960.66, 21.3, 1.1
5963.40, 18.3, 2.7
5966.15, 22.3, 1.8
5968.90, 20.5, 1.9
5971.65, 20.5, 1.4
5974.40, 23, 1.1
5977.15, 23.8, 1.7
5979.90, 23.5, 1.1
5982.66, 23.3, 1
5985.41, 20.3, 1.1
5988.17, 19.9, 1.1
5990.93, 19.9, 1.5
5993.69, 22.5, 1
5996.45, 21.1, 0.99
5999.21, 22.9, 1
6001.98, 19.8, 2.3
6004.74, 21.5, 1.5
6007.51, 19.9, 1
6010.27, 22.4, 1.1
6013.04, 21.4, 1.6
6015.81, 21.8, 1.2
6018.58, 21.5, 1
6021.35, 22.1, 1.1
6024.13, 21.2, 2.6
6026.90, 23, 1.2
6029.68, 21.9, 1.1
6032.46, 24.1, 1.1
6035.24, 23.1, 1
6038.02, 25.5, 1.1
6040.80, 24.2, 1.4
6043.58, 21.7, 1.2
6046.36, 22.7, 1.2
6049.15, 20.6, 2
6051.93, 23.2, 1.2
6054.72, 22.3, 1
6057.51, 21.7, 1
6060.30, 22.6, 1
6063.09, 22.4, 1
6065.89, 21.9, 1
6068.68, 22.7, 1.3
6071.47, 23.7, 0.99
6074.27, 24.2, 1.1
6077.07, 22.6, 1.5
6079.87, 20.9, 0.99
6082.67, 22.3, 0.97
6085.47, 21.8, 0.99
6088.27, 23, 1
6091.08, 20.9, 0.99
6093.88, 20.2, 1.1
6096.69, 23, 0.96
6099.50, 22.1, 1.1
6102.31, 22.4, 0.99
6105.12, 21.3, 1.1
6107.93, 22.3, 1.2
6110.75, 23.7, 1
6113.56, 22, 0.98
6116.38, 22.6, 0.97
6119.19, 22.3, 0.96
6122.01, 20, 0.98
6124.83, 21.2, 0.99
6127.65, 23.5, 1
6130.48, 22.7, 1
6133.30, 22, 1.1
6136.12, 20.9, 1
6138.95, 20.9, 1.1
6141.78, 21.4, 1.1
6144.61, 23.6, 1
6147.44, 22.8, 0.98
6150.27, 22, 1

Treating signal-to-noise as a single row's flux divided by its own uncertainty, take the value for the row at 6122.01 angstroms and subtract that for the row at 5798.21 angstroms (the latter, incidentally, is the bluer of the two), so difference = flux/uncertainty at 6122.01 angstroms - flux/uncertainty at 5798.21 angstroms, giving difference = 1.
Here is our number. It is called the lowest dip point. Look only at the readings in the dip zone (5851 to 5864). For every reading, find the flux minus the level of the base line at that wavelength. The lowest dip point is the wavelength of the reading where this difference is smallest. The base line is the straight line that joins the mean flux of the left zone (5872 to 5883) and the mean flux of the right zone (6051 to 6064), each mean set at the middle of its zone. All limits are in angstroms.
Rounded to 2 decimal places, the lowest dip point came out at 5851.86 angstroms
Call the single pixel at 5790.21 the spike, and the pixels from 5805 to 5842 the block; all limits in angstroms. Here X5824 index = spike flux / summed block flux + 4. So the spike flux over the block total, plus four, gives 4.07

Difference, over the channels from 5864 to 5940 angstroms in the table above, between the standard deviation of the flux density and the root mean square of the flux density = -18.7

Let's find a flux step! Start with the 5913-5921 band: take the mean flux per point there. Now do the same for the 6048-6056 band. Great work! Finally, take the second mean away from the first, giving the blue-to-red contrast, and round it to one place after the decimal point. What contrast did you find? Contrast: -1.4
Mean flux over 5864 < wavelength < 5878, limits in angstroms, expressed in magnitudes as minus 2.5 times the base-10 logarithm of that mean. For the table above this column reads -3.33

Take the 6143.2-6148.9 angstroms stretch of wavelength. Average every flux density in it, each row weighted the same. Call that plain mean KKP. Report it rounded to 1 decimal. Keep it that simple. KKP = 23.2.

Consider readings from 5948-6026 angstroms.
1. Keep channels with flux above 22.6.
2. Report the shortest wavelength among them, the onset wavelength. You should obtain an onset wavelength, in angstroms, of 5952.43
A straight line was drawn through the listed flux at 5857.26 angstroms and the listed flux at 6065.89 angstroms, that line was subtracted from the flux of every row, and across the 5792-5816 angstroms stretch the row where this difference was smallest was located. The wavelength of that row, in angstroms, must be 5814.26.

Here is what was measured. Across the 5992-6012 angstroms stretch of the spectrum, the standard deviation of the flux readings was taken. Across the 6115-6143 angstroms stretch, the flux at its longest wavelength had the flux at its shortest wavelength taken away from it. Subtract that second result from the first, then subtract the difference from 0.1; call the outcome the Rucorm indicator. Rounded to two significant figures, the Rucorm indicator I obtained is -2.3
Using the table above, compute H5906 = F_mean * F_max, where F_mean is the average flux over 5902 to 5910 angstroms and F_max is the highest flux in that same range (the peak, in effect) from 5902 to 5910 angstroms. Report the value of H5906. 435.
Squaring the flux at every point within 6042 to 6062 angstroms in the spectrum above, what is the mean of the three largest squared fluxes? 521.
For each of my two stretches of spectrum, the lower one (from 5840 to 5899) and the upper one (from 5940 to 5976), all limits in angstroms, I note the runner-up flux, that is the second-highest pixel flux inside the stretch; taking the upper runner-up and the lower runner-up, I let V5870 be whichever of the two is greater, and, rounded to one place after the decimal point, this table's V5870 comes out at 23.2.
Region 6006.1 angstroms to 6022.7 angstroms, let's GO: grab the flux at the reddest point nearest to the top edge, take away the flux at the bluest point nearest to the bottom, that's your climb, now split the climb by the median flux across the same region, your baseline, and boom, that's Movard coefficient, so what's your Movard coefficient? 0.10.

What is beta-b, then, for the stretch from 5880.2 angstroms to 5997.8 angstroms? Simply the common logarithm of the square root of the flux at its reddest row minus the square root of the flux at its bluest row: -1.3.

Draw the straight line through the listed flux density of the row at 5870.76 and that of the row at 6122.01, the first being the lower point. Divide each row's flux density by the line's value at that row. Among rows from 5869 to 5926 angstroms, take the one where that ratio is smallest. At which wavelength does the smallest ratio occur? 5889.71 angstroms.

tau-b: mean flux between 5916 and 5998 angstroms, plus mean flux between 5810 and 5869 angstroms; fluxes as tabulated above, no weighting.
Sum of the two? 43.1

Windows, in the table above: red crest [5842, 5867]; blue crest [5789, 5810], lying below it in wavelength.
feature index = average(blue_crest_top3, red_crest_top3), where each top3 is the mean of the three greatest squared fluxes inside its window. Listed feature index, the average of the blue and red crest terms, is 519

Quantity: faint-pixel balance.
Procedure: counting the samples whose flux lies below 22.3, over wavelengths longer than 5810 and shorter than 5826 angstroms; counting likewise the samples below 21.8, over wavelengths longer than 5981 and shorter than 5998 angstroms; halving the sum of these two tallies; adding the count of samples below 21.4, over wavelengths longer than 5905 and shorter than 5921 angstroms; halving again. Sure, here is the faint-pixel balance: 4.5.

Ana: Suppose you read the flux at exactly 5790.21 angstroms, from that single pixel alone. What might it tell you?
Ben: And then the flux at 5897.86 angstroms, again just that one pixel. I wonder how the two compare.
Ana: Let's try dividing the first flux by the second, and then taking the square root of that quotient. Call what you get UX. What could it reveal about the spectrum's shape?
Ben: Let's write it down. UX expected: 1.07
